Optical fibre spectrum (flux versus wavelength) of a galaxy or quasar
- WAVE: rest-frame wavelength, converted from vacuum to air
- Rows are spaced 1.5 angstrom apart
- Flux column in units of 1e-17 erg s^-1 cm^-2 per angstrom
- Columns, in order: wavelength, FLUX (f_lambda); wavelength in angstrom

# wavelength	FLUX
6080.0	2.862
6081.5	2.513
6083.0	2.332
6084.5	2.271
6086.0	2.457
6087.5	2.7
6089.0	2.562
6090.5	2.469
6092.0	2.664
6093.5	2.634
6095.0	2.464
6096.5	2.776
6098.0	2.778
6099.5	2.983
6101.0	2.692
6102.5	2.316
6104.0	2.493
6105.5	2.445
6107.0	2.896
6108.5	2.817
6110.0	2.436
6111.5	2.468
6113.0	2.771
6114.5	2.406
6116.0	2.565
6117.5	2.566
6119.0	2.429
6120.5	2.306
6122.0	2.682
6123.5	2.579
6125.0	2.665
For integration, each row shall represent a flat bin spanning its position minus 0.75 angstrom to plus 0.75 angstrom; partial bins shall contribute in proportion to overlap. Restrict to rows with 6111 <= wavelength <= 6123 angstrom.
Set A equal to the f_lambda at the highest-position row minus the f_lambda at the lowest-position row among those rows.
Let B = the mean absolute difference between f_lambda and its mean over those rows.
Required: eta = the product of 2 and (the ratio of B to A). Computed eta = 1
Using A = 0.21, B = 0.12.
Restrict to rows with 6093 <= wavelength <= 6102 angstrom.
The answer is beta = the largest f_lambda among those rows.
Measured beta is 2.983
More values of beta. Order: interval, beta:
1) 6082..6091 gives 2.7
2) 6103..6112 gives 2.896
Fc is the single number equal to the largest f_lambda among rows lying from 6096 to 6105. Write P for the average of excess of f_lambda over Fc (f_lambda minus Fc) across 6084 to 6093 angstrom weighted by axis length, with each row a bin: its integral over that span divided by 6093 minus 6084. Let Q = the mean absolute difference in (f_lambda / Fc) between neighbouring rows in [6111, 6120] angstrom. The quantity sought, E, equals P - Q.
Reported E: -0.517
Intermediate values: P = -0.45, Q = 0.065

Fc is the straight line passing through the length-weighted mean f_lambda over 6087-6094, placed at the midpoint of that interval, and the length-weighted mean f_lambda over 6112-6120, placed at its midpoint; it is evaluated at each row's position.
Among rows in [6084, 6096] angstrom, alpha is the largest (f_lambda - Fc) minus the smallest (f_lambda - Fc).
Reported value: 0.44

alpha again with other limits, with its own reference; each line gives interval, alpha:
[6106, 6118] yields 0.47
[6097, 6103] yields 0.66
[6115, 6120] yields 0.13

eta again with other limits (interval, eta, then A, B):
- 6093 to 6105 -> -2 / -0.14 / 0.17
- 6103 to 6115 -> -4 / -0.09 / 0.18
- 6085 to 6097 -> 1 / 0.32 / 0.10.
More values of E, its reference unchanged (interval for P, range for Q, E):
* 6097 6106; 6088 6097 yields -0.410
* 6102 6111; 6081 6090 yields -0.466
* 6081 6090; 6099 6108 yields -0.602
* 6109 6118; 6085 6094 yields -0.488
